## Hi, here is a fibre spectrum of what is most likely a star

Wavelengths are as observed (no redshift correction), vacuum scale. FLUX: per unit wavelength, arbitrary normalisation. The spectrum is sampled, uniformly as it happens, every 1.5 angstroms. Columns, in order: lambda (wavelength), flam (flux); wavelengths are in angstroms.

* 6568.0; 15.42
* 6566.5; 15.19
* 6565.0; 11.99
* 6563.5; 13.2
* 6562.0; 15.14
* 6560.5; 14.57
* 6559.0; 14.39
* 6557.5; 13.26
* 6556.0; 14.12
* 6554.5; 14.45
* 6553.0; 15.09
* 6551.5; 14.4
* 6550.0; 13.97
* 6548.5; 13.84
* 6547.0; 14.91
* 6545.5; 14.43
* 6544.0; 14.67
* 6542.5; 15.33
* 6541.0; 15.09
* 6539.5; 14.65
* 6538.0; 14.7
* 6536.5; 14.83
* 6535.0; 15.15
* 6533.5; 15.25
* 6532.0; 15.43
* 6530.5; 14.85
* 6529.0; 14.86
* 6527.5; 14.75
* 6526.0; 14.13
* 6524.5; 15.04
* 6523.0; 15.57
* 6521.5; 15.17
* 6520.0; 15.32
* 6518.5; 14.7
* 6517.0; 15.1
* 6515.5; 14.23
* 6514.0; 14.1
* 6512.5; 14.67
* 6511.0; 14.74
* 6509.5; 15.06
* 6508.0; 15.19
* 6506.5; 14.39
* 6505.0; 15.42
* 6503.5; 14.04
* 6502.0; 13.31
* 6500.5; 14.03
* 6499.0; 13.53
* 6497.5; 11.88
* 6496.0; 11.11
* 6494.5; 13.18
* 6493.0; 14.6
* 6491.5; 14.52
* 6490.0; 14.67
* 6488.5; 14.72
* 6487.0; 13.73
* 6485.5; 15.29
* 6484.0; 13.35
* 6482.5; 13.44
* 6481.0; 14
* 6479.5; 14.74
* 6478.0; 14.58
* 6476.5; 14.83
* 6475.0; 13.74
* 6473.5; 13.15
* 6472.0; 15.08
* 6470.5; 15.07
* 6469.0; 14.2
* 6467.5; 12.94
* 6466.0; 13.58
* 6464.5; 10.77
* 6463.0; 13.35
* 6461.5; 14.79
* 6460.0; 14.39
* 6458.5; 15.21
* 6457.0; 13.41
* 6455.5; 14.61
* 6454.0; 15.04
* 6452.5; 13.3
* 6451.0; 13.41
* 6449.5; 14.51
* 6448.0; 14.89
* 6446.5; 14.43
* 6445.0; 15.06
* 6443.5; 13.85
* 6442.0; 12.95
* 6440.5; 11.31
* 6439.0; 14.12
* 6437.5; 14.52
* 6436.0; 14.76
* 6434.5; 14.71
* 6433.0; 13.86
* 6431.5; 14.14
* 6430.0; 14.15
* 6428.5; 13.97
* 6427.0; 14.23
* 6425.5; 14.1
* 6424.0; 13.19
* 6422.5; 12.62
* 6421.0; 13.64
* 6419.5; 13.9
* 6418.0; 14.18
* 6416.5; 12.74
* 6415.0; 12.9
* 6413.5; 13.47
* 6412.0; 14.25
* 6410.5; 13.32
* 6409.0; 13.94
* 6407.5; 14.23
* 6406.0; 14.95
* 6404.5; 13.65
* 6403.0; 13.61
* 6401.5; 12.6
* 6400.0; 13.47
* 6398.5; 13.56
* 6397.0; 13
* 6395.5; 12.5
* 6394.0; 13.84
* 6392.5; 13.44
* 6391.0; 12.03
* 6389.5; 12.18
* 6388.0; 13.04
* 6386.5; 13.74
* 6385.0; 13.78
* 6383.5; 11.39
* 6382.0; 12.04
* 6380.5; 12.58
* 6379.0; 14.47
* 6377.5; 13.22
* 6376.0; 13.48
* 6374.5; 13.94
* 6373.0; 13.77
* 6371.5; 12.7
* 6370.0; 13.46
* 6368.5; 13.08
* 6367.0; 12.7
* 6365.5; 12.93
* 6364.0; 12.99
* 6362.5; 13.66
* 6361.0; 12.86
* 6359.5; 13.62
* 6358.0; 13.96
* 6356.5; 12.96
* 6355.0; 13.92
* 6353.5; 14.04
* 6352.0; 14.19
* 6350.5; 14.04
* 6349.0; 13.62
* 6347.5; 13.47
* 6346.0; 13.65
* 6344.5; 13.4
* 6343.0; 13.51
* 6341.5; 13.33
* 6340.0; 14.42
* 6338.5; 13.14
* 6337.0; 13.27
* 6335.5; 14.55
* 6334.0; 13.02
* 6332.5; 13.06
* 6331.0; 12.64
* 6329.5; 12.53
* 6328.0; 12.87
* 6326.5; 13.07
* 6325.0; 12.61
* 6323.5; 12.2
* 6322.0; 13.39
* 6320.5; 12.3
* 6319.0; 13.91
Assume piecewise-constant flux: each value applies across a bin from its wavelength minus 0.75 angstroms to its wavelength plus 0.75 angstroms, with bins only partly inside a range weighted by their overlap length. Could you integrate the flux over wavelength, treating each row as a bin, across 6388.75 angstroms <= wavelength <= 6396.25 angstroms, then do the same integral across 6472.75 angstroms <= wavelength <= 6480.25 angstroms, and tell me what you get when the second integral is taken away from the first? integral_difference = -10.6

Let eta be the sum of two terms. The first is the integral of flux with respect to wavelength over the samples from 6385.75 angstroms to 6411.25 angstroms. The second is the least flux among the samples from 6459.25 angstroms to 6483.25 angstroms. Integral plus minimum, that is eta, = 351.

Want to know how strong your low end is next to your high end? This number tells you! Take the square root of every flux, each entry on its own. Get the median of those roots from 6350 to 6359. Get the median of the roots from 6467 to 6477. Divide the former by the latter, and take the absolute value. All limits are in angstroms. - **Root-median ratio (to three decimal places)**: 0.993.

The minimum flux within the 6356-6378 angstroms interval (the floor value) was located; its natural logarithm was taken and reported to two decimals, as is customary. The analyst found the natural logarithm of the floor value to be 2.54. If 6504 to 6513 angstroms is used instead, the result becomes 2.67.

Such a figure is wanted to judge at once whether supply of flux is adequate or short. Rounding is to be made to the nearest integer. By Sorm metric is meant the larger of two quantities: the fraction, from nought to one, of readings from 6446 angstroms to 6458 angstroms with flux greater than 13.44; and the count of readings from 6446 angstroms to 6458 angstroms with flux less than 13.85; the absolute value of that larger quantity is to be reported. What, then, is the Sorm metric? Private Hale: 3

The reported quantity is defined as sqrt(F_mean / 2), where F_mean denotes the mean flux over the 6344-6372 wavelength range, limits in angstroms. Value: 2.592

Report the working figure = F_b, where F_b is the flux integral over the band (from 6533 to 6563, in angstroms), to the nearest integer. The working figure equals 438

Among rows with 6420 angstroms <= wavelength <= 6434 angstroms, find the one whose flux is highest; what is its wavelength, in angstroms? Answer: 6427.0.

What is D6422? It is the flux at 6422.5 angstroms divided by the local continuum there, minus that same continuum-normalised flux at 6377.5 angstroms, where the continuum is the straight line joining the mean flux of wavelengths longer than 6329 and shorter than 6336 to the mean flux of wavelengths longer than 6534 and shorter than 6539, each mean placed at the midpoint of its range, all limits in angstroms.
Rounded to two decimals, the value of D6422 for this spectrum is -0.07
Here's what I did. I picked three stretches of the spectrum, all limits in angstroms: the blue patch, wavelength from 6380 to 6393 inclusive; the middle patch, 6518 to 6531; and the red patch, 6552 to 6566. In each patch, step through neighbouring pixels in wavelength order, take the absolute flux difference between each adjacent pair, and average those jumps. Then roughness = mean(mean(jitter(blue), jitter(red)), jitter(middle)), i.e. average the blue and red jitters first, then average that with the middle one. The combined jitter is 0.63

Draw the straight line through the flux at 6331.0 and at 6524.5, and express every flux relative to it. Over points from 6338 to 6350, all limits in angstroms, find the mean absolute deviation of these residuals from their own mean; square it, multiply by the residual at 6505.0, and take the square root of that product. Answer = 0.19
